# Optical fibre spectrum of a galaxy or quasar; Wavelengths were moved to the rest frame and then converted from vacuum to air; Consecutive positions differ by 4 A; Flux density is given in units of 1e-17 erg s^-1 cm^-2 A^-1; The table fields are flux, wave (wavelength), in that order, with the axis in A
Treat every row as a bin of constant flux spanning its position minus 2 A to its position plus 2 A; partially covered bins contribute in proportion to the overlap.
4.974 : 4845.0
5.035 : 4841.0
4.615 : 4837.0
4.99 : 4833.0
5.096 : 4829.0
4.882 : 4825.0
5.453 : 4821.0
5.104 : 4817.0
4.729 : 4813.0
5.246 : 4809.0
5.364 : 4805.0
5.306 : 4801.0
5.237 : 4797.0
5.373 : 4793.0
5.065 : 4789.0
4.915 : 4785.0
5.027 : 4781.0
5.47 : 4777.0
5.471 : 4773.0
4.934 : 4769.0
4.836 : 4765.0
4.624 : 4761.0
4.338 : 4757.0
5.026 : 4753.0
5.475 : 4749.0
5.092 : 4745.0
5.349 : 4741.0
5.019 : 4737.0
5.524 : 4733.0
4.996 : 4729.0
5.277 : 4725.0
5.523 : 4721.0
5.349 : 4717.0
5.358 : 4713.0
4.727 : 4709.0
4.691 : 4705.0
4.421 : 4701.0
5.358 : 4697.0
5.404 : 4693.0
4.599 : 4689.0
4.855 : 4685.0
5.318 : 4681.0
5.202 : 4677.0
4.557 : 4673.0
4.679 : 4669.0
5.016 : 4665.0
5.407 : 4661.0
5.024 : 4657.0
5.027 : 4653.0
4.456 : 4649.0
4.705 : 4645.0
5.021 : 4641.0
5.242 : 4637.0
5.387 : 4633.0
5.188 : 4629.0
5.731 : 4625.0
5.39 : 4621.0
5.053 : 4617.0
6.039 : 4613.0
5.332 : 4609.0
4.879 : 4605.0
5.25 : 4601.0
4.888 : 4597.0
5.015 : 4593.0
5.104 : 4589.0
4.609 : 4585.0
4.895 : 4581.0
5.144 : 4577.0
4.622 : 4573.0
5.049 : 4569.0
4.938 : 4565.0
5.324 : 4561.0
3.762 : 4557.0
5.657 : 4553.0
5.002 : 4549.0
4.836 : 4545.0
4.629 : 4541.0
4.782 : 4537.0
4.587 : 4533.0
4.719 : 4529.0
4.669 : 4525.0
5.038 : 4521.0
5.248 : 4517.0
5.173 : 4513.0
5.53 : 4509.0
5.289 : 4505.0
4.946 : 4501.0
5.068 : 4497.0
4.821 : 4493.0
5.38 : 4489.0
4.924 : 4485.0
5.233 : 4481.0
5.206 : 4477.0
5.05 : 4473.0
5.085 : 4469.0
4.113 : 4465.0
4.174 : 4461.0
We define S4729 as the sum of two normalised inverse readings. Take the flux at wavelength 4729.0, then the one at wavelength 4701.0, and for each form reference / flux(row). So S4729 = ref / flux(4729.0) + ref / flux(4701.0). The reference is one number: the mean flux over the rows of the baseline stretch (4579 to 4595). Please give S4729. 2.09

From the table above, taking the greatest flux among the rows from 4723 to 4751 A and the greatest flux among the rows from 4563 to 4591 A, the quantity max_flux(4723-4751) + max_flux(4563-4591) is 10.7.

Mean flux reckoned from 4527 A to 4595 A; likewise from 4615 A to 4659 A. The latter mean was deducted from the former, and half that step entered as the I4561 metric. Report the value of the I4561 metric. -0.12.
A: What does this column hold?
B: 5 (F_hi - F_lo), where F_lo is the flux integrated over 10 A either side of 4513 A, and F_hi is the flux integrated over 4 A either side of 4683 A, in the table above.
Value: -322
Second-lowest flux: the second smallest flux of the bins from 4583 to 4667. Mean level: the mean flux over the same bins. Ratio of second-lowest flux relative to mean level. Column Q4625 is 0.8982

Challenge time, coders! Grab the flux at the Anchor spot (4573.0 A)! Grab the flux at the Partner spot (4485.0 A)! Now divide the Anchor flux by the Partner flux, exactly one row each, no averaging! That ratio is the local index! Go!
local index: 0.94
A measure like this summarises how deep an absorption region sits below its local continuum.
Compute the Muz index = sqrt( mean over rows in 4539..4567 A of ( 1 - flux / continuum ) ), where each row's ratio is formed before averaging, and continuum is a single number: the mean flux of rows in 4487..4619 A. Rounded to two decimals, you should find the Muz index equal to 0.16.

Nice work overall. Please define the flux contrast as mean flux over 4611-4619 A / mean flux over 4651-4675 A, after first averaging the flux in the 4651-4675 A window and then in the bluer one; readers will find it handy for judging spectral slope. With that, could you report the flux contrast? 1.12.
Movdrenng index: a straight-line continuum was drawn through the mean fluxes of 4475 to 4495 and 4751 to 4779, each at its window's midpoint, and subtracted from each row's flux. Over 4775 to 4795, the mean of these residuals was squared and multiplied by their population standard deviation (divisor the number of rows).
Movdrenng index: 0.011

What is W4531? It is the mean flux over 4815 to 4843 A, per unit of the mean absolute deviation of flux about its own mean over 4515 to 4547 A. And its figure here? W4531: 29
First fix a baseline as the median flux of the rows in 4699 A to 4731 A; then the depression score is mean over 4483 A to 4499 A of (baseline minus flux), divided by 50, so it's 0.0018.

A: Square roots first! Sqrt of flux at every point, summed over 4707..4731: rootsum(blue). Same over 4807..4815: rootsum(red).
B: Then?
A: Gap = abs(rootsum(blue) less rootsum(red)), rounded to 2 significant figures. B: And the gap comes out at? 9.2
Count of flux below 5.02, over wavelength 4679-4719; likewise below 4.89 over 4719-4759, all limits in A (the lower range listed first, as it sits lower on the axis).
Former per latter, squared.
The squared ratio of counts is 25.0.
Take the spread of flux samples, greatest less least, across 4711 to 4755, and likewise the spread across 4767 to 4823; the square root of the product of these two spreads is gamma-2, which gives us 0.63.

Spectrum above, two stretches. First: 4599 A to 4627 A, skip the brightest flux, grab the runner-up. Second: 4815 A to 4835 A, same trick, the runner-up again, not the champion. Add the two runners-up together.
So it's 10.8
